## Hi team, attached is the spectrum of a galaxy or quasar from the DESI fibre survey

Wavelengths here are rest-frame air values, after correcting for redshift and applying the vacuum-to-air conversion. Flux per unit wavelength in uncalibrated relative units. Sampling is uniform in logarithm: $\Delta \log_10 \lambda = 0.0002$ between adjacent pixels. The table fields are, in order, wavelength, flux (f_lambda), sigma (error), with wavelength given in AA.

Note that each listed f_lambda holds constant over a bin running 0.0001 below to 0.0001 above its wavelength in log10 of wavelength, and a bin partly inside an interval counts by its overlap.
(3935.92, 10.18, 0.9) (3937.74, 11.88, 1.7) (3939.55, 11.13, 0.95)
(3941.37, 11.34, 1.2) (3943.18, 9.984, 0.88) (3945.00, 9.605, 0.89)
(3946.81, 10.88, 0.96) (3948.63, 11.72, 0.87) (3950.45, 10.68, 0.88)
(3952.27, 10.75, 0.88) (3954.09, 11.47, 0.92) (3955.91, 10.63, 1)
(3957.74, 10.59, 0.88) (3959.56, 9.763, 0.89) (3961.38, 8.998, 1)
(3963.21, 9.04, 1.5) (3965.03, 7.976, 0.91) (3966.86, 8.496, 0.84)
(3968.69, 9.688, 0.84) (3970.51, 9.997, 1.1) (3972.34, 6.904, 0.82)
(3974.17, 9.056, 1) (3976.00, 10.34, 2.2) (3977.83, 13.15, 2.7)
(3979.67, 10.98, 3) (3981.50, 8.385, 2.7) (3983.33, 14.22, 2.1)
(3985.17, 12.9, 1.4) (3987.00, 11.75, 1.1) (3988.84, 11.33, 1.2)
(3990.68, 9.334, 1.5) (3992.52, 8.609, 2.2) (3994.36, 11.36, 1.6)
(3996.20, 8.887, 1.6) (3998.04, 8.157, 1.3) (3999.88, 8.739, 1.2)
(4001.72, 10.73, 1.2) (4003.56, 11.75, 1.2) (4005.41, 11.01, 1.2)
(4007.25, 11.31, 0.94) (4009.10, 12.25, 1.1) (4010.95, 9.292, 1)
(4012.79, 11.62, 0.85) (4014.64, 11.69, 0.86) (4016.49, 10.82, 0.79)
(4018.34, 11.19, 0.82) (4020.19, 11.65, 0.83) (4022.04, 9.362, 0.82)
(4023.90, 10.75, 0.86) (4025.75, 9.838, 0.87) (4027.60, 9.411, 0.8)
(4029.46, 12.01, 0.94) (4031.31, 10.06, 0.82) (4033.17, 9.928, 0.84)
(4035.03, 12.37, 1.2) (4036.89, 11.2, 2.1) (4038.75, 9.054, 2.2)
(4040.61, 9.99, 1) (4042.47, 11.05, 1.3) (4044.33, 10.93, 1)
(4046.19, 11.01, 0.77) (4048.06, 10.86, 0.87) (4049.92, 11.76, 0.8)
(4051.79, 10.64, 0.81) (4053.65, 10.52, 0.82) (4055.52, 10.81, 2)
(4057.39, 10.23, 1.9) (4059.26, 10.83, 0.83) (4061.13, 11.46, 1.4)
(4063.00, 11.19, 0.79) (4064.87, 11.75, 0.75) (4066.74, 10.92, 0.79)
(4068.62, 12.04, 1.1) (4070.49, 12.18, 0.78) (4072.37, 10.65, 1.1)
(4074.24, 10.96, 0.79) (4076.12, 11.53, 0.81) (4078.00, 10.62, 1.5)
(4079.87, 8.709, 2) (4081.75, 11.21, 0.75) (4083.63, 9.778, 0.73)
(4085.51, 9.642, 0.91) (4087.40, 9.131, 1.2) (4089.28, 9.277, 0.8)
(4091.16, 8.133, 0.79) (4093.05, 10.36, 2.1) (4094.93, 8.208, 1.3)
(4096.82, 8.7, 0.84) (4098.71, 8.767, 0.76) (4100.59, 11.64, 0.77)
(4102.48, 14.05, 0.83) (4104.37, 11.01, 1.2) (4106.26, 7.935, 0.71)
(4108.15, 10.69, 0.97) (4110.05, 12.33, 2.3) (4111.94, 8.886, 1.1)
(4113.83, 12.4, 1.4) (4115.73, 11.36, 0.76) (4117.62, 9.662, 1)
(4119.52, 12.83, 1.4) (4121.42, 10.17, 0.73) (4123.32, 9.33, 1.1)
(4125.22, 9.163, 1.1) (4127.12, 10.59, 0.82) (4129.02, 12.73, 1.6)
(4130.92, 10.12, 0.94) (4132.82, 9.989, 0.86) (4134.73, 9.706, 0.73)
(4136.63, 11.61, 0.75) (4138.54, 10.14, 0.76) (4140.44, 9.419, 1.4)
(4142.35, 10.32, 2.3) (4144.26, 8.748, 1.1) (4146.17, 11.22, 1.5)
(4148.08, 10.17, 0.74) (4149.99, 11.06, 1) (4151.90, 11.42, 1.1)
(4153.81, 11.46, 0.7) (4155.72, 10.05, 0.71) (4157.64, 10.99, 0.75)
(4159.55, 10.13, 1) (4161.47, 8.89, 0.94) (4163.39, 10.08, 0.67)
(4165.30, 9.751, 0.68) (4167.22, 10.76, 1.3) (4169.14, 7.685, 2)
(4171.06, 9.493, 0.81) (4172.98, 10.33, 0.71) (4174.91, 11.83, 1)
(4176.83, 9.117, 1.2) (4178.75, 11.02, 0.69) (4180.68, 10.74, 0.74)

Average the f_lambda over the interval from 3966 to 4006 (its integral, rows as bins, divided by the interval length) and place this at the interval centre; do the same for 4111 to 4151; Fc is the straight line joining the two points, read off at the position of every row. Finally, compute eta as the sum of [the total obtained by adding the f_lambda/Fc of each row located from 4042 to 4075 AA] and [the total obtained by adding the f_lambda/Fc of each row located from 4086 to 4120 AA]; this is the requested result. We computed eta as 37.1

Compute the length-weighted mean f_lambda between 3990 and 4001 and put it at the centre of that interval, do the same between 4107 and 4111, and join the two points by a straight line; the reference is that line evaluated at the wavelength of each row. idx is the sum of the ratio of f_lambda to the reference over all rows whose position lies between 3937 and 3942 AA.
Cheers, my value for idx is 4.2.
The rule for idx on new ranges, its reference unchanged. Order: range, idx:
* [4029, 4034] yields 3.2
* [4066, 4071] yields 3.3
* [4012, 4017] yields 3.6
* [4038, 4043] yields 3.0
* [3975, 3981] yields 3.9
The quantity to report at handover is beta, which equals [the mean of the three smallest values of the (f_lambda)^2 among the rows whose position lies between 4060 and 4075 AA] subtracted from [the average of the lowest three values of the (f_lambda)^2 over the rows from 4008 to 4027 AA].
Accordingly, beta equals -27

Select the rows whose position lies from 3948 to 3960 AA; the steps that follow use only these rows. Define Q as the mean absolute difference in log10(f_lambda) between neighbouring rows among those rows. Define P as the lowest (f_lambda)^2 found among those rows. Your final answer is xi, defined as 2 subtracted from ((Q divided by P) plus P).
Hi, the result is 93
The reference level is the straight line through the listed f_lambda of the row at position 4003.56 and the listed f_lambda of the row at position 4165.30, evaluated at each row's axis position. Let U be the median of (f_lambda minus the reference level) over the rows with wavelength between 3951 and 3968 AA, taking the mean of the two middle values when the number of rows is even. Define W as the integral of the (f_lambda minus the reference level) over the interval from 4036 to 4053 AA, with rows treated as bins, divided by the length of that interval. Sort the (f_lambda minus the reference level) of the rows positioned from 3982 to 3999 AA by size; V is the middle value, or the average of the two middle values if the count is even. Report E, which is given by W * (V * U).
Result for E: -0.8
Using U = -2.5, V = -0.6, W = -0.5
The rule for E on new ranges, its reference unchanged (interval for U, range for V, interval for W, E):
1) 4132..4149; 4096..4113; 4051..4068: 0.0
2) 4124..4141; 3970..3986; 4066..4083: 0.0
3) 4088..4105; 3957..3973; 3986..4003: -8.8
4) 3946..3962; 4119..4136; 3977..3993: -0.2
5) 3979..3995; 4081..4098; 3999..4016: -0.7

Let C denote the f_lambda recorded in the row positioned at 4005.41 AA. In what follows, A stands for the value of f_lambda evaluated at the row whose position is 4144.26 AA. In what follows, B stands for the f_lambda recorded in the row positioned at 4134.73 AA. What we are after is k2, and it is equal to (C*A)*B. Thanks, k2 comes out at 935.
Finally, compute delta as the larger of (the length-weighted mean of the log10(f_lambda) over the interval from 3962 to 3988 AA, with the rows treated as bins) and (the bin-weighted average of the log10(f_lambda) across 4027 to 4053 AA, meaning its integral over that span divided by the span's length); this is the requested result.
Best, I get 1.03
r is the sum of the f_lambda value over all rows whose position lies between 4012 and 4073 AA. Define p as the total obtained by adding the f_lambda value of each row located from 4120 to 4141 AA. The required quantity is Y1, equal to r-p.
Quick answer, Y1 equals 247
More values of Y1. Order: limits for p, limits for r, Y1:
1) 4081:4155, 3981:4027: -136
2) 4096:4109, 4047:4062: 14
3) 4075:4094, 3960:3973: -37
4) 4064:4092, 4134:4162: -1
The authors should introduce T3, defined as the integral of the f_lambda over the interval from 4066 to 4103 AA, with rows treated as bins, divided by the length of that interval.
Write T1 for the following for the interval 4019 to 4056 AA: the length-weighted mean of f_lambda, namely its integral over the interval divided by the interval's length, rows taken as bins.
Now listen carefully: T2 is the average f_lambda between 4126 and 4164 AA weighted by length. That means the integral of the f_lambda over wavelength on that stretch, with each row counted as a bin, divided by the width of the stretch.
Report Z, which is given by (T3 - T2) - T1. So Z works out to -10.8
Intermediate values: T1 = 10.7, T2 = 10.4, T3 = 10.3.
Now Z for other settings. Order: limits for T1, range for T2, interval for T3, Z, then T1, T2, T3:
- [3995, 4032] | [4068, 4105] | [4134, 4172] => -10.7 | 10.5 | 10.3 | 10.2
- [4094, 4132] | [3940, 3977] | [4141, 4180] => -10.2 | 10.5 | 9.9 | 10.2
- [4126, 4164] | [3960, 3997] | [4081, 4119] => -10.3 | 10.4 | 10.1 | 10.2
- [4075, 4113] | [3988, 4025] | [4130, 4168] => -10.2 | 10.0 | 10.5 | 10.3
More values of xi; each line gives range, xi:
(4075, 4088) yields 74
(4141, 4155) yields 75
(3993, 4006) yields 65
